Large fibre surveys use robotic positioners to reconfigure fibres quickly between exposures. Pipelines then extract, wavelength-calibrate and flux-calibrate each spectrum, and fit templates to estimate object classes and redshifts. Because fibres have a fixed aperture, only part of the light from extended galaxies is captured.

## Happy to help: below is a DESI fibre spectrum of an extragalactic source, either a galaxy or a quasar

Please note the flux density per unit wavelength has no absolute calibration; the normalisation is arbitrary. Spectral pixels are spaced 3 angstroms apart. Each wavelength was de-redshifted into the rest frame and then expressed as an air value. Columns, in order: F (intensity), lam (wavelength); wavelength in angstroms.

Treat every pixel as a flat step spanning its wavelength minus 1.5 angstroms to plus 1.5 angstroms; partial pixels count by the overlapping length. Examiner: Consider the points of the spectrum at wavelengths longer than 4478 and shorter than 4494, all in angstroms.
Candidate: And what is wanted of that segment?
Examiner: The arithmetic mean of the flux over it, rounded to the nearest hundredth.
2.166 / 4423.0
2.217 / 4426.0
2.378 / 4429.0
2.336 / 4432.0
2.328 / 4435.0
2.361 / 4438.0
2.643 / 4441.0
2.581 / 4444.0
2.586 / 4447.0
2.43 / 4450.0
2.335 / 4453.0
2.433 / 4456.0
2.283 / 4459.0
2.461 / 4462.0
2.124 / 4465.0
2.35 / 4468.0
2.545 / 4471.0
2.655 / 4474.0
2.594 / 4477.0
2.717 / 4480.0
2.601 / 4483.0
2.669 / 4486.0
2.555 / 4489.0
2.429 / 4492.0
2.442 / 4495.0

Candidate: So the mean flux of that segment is 2.59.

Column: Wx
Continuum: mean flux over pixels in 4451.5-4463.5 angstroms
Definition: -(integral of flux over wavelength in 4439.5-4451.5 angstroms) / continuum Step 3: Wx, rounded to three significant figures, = -12.9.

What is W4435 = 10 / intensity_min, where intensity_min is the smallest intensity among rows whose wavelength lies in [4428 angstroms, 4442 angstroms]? 4.3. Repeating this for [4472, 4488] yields 3.9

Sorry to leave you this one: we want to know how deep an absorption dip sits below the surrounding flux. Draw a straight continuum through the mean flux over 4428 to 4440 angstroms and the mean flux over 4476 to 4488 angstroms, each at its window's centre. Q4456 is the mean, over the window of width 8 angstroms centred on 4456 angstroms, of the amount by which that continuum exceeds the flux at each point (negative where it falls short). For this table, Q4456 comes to 0.14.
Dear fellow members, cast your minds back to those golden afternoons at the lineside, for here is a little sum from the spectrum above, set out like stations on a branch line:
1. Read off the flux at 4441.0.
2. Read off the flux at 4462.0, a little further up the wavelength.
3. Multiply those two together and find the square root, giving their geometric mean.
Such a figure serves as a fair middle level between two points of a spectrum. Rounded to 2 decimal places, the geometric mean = 2.55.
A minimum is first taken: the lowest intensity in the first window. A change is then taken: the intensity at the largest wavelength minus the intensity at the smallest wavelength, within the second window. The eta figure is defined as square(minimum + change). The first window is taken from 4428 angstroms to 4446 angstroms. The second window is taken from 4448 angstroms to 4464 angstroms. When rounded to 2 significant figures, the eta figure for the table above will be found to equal 5.6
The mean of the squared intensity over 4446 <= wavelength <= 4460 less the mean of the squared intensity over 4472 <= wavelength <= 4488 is -1.2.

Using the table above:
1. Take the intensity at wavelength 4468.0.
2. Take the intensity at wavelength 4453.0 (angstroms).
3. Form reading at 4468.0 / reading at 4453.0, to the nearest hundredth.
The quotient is 1.01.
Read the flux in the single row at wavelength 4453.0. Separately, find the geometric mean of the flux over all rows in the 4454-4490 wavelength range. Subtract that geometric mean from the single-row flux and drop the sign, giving 0.16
